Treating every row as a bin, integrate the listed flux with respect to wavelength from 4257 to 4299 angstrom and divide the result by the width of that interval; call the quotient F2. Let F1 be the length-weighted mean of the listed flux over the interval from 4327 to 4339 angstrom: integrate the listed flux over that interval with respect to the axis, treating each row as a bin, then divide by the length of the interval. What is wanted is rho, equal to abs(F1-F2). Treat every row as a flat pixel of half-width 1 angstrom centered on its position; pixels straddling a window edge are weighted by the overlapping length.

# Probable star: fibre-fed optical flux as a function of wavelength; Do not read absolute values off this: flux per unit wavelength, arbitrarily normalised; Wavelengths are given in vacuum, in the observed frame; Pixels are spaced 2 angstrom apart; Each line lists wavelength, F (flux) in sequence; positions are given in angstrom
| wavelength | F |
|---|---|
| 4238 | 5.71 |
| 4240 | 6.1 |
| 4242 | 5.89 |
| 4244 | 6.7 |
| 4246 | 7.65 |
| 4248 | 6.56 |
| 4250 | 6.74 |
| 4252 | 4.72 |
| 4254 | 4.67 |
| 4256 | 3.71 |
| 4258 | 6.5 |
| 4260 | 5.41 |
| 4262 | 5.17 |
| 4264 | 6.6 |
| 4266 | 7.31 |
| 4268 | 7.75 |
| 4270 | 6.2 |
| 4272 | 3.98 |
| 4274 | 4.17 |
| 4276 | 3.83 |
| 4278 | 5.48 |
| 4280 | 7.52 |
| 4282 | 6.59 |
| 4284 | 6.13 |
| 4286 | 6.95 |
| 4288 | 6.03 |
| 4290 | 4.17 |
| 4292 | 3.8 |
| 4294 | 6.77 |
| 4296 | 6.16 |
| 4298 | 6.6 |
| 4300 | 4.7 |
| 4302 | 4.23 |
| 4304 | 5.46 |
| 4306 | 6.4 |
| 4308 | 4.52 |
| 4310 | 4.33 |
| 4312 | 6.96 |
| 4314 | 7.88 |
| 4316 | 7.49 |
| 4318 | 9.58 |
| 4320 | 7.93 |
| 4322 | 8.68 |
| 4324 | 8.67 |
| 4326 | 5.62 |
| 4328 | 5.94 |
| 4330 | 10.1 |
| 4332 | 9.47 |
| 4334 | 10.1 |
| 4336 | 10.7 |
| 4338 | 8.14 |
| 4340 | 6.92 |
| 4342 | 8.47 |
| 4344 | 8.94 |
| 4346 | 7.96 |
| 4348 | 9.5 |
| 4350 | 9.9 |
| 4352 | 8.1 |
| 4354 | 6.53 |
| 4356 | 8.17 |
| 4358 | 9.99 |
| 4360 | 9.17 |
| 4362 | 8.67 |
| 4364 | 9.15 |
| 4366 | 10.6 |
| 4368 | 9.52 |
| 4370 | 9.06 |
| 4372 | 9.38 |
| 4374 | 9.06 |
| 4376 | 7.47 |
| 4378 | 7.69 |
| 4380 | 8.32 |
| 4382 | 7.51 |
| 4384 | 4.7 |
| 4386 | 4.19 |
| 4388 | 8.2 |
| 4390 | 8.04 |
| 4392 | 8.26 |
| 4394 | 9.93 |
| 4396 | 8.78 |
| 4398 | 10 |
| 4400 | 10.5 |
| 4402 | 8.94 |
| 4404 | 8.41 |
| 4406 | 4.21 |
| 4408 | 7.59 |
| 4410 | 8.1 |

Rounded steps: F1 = 9.1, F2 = 5.9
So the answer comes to 3.21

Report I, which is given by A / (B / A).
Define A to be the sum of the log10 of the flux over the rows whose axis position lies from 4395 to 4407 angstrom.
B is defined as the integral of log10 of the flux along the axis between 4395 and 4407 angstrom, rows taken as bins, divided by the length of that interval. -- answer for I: 33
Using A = 5.47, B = 0.91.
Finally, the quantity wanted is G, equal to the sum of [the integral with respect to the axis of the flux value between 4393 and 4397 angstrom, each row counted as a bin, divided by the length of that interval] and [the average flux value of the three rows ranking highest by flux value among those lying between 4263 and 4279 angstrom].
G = 16.6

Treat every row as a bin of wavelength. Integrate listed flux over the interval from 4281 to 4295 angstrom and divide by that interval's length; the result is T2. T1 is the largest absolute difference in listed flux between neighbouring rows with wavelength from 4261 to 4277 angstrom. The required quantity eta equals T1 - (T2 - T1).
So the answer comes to -1.3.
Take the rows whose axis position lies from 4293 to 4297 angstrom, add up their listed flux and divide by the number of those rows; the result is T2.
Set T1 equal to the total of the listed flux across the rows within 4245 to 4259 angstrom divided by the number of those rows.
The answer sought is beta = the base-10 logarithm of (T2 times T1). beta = 1.57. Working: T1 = 5.8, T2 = 6.5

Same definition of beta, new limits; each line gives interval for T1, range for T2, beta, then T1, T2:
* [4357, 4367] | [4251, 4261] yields 1.68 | 9.5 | 5.0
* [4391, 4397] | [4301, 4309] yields 1.67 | 9.0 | 5.2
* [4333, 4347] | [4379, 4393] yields 1.79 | 8.7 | 7.0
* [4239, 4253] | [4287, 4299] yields 1.55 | 6.3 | 5.6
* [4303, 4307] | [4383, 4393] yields 1.60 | 5.9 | 6.7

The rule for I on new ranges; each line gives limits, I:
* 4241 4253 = 29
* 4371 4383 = 33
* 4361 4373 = 35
